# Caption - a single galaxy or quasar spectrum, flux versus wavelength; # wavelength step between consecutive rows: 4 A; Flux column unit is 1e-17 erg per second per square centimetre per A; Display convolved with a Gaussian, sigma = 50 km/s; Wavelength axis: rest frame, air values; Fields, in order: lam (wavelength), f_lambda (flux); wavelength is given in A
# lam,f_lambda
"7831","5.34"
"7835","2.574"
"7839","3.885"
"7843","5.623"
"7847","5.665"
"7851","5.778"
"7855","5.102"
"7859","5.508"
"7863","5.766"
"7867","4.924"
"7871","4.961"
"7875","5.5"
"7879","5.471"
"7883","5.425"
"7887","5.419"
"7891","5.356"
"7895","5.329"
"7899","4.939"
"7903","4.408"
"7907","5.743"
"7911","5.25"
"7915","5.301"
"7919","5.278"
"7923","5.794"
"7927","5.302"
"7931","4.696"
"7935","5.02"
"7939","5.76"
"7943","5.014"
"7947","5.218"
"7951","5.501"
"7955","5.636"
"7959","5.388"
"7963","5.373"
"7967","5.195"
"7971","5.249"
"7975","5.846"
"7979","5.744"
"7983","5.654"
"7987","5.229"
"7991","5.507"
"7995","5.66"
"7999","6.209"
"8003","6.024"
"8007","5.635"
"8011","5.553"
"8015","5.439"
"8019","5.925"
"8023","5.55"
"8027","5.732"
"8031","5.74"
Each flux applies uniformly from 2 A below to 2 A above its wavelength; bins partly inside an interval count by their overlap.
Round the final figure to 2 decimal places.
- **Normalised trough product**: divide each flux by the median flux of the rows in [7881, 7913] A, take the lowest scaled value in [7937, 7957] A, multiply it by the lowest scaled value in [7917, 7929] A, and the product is 0.93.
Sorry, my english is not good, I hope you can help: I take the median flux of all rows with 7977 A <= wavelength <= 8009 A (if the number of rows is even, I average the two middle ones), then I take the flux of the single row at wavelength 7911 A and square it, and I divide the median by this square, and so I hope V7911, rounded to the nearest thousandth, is 0.205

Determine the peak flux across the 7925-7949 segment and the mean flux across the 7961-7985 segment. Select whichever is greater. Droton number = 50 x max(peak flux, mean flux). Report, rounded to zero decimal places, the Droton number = 288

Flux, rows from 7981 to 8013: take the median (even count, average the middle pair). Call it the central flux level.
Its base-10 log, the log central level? 0.752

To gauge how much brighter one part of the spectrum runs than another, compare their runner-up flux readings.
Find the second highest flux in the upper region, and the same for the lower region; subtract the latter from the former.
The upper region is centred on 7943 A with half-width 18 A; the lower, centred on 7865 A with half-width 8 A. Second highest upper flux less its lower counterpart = 0.13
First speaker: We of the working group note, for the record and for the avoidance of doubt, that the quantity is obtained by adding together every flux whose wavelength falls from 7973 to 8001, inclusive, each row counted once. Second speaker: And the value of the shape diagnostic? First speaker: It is 40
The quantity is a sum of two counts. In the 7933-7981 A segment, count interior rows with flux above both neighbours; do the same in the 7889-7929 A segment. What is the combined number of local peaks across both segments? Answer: 6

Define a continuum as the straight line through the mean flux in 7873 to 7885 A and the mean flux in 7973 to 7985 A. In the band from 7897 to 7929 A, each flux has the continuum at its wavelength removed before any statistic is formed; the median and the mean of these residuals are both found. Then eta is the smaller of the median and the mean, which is -0.31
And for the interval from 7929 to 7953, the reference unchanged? -0.52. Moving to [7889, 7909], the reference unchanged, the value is -0.37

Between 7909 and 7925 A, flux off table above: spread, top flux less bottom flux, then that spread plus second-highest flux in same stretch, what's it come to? 5.8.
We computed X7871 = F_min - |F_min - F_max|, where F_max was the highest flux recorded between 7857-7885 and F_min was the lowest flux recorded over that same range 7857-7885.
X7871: 4.1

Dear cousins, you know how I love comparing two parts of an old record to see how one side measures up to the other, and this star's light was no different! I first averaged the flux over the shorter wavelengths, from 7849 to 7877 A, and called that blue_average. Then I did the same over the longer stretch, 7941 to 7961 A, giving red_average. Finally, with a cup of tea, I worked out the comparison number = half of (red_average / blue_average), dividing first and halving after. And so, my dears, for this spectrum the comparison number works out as 0.499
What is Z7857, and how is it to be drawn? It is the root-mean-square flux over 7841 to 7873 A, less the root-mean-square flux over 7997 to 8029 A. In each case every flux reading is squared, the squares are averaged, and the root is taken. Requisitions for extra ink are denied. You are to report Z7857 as -0.34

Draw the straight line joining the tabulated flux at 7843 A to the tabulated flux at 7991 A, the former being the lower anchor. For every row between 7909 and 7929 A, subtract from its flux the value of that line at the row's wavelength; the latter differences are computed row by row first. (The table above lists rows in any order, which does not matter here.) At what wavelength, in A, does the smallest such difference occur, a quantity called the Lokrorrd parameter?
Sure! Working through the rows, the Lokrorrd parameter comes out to 7911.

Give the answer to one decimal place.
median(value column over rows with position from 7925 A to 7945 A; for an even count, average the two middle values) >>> 5.0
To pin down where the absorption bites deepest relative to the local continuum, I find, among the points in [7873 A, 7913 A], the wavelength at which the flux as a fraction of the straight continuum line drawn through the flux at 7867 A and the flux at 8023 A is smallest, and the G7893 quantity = 7903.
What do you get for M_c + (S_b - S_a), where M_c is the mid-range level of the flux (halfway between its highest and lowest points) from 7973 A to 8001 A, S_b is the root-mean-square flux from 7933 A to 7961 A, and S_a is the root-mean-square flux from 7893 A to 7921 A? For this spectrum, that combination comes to 5.90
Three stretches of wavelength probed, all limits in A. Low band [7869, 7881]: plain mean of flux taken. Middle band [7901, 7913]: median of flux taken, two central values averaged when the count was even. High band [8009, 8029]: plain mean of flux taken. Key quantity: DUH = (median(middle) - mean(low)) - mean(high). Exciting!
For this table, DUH -5.70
